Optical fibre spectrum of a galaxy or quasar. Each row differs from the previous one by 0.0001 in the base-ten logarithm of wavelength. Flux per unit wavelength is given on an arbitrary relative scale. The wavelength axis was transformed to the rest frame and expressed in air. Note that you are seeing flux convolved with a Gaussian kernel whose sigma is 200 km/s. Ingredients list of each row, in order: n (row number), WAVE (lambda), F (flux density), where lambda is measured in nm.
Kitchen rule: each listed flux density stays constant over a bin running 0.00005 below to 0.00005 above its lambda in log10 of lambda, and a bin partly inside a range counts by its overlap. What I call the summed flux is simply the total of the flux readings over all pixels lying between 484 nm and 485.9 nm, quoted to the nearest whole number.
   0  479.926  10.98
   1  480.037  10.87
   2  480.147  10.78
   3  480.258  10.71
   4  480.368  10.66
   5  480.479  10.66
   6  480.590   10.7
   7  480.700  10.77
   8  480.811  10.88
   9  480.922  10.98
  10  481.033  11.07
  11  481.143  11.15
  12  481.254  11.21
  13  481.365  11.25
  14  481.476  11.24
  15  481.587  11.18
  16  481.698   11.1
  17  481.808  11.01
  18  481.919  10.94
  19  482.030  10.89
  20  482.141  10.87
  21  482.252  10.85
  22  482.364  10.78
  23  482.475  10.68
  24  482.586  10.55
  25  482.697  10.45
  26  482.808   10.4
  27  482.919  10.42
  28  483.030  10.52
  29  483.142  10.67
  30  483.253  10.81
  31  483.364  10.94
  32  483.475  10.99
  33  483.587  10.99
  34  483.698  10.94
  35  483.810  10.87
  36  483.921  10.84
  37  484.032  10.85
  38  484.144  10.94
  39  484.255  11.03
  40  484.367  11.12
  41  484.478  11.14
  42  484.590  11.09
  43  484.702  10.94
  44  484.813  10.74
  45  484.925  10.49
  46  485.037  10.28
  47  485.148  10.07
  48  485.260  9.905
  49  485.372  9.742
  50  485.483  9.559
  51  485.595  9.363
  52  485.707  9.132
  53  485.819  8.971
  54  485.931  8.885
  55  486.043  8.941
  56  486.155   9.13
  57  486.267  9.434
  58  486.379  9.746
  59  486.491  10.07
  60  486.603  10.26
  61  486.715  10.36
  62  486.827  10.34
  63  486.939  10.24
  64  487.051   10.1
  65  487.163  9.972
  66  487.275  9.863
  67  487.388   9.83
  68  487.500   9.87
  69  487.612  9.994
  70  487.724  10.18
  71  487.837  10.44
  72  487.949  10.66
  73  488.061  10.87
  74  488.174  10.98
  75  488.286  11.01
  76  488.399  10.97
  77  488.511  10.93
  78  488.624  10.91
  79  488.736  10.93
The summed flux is 175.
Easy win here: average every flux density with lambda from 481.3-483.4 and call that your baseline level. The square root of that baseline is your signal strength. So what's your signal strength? 3.29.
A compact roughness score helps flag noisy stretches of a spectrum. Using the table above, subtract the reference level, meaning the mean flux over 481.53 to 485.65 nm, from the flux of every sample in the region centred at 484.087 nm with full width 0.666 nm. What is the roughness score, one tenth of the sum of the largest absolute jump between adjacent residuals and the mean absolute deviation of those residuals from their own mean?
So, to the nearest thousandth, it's 0.018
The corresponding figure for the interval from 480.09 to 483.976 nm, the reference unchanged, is 0.033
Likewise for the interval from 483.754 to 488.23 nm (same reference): 0.087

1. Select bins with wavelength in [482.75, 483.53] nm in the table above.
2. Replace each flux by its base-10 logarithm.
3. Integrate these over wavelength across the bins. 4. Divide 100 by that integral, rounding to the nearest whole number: 125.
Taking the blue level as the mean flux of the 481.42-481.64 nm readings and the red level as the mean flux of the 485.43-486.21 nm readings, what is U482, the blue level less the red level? 2.1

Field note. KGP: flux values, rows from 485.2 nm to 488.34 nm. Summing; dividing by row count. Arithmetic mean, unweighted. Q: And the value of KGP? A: 9.9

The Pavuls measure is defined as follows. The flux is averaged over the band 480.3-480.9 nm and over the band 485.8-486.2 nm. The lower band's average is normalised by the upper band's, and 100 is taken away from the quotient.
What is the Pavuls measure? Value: -98.8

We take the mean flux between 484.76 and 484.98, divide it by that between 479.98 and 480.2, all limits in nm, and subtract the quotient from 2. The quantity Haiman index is 1.02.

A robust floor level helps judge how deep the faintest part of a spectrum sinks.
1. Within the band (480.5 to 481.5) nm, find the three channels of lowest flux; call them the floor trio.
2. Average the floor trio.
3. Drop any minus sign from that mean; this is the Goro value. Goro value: 10.78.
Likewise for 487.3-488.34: 9.90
